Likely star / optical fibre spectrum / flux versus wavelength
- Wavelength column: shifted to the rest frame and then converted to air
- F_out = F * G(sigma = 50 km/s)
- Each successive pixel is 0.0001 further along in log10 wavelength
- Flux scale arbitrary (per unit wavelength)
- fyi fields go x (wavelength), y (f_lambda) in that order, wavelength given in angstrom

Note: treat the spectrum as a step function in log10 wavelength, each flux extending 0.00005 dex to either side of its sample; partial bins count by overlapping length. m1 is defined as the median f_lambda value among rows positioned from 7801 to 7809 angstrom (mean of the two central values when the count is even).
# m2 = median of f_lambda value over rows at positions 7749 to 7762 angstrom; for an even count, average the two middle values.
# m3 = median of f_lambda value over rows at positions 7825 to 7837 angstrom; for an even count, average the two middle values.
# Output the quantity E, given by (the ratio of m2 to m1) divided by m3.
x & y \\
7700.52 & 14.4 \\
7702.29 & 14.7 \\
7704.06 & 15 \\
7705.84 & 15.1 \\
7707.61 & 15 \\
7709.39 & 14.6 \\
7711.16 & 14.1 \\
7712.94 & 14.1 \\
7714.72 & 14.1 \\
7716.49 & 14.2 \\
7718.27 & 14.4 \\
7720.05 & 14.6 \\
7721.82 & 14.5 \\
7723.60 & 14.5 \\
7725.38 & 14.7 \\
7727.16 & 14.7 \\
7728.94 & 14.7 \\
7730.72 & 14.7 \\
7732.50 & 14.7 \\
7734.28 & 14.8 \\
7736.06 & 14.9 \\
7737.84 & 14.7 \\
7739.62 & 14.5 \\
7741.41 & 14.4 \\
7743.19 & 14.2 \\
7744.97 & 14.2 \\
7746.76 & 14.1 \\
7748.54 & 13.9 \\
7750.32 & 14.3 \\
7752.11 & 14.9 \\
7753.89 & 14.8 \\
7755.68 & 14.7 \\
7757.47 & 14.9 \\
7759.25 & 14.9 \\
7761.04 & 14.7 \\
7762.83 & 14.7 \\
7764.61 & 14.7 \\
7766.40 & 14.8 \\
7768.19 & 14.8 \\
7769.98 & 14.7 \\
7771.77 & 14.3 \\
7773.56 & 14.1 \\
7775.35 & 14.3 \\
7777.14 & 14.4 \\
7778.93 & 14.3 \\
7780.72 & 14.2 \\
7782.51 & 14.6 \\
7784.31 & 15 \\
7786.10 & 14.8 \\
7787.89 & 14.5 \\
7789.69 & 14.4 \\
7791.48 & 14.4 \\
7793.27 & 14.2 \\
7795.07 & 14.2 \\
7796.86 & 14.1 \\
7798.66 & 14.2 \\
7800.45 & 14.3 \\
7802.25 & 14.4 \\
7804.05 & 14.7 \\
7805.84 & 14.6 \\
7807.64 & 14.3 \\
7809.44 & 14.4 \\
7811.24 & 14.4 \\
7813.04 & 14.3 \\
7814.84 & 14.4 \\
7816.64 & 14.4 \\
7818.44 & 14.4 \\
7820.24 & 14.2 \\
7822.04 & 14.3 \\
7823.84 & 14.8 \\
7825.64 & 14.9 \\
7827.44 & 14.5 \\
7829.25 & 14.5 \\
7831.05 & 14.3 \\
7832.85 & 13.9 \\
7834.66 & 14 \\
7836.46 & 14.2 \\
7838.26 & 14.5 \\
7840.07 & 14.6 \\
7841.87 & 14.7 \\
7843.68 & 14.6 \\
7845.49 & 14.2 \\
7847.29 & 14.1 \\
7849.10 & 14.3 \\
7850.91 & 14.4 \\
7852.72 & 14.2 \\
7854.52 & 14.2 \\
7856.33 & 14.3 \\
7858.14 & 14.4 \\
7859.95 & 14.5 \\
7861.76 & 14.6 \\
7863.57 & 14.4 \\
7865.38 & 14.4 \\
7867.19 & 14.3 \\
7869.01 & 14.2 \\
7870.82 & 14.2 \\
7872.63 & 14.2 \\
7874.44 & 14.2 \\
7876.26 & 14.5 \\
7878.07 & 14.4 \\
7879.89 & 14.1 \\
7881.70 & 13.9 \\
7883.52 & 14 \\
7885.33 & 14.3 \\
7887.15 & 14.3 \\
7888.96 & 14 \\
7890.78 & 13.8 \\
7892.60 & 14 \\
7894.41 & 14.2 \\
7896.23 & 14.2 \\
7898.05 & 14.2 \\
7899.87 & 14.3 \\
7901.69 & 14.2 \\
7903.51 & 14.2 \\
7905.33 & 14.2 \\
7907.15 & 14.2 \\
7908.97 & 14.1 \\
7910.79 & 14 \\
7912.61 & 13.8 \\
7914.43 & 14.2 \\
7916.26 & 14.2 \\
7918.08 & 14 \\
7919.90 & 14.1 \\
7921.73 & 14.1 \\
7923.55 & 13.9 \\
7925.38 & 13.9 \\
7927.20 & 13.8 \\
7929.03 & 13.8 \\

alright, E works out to 0.0714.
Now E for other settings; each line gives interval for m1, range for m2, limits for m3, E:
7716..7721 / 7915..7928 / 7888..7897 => 0.0694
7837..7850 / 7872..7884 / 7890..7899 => 0.0690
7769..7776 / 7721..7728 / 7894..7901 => 0.0719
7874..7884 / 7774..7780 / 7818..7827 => 0.0702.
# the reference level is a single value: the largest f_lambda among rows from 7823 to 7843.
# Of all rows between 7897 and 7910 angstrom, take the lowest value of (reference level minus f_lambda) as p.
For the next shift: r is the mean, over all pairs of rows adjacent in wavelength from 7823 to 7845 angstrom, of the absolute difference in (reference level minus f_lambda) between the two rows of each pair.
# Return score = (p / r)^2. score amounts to 10.9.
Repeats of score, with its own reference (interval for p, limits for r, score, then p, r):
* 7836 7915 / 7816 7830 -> 1.2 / 0.20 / 0.19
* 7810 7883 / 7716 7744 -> 0.0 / 0.00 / 0.11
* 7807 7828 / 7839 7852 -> 0.0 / 0.00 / 0.17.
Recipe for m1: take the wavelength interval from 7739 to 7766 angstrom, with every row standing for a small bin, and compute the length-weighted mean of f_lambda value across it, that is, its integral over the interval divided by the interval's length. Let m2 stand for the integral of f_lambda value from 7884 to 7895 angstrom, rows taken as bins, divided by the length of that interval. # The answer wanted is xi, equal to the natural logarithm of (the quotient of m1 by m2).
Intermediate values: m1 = 14.5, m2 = 14.1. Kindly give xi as 0.03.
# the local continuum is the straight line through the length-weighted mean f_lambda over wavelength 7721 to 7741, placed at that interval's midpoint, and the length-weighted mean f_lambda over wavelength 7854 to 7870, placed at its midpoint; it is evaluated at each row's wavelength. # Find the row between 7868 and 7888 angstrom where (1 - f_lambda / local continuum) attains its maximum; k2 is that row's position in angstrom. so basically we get 7881.70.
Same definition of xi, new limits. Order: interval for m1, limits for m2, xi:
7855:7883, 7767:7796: -0.01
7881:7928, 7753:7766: -0.05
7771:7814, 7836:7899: 0.01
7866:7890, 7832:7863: -0.01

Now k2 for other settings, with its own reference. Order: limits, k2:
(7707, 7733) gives 7711.16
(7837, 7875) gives 7847.29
